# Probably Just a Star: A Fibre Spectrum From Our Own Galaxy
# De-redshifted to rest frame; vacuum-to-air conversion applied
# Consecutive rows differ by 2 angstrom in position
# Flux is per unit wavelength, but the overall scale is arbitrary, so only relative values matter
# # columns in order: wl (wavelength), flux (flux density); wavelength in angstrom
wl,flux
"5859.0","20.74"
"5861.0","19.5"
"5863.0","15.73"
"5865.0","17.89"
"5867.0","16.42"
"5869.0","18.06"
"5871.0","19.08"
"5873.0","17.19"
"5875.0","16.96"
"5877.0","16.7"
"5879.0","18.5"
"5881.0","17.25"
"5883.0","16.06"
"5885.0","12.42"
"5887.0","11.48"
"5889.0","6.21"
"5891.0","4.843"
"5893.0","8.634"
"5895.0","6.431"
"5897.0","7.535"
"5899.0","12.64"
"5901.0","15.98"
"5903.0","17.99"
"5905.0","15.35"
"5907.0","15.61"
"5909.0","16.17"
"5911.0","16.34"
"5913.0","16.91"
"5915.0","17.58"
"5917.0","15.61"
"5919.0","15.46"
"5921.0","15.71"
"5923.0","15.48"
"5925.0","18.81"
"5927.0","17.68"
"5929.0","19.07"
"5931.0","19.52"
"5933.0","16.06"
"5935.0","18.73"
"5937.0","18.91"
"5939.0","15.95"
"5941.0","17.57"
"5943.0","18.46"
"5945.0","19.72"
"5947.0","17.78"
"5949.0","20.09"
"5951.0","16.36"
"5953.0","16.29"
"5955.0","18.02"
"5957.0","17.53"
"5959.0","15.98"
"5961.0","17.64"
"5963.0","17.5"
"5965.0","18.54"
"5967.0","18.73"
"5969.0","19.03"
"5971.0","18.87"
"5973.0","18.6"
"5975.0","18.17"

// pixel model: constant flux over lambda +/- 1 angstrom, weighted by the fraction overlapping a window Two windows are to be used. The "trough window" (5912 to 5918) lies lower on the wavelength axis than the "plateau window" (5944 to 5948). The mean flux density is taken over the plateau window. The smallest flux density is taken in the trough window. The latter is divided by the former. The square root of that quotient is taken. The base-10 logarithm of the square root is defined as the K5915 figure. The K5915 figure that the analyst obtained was -0.040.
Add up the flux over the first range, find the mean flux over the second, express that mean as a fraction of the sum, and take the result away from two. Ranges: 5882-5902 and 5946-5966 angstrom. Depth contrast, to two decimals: 1.83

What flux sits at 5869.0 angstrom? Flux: 18.06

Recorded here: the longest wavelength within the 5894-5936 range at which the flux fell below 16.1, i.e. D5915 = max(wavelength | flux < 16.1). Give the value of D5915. 5933.0 angstrom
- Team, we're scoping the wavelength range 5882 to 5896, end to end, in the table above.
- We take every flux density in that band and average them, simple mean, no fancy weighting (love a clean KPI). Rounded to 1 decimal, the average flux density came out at 9.4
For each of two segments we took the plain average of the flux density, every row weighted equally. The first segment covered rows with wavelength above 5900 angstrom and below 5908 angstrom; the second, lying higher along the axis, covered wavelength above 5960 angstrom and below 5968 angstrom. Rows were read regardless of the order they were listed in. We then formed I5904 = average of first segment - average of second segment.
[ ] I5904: -1.9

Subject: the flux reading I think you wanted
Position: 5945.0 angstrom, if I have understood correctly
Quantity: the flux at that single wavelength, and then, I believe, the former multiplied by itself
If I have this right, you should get 389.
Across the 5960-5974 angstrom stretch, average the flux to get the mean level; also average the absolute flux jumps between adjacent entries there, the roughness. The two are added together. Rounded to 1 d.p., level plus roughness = 18.8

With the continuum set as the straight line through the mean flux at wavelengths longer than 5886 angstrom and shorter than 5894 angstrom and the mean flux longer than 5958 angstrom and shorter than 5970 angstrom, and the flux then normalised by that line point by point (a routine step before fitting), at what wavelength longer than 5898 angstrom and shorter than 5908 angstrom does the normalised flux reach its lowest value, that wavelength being 5899.0 angstrom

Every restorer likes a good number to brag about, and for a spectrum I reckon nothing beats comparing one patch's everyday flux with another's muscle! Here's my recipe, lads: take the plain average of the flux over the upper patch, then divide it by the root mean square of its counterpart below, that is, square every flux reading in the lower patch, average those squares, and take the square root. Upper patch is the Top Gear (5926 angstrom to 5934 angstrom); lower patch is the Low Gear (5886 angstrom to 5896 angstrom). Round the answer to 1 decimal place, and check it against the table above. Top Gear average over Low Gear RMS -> 2.3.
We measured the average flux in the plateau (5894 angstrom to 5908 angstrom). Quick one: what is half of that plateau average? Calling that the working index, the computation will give 6.5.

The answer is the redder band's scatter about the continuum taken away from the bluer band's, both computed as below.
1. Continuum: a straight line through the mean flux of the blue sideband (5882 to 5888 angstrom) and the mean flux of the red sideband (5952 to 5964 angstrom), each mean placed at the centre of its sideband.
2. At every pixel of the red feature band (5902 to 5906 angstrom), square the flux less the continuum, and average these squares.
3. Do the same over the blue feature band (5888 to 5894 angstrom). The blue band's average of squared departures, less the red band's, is 45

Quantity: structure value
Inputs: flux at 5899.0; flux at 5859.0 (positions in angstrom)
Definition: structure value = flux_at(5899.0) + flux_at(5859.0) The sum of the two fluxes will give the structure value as 33.4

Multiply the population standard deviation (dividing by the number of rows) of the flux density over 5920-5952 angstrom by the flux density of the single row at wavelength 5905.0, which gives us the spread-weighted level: 23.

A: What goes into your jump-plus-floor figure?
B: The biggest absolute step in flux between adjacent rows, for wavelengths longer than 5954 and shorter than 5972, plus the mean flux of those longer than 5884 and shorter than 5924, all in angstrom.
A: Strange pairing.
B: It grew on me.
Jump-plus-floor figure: 15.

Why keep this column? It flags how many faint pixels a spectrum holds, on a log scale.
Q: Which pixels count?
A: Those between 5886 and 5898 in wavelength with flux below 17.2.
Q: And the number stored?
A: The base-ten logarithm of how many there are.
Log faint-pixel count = 0.8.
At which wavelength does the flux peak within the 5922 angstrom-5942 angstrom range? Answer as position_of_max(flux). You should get 5931.0 angstrom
